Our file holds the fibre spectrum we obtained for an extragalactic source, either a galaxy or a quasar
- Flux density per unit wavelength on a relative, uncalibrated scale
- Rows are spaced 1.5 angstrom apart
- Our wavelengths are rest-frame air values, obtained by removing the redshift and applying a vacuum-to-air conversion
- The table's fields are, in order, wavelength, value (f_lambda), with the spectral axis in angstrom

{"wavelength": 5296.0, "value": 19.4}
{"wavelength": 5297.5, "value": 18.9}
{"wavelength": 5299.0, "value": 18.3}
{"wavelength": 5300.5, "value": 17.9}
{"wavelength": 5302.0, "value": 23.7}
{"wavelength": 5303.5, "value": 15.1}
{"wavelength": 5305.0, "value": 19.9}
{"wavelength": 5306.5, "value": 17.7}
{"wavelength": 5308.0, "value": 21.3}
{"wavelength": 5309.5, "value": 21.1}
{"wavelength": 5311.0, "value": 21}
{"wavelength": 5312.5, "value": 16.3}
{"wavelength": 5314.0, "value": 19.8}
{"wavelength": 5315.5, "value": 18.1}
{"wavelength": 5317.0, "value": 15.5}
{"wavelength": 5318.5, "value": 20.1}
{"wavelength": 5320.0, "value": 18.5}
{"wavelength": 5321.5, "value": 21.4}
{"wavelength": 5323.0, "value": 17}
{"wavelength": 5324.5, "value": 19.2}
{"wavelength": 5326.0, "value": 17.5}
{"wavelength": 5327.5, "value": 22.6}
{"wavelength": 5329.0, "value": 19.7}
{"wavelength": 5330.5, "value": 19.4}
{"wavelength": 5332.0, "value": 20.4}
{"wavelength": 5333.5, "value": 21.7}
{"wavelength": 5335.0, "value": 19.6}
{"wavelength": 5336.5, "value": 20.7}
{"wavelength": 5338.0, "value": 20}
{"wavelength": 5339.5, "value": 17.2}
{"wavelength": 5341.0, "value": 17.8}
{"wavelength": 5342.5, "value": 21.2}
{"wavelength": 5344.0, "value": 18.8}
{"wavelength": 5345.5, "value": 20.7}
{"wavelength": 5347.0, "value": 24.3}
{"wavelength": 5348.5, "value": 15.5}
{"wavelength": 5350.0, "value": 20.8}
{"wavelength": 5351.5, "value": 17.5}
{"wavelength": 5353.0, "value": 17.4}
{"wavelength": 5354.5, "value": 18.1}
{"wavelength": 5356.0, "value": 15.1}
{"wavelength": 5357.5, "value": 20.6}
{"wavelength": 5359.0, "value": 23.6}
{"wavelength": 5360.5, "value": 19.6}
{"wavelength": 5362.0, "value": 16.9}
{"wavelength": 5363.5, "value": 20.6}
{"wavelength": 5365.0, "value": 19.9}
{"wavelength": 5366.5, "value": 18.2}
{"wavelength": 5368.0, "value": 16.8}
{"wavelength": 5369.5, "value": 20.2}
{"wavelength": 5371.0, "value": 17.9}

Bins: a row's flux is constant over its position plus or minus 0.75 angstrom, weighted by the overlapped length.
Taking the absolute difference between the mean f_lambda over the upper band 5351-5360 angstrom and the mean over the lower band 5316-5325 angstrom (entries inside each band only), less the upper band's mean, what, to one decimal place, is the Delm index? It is -18.6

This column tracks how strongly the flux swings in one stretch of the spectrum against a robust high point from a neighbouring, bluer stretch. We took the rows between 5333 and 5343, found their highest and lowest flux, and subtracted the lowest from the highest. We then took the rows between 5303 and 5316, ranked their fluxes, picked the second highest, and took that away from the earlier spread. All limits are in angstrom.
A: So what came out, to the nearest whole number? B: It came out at -17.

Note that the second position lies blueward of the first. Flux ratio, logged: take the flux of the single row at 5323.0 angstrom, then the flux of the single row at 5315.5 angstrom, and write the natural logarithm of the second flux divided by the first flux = 0.06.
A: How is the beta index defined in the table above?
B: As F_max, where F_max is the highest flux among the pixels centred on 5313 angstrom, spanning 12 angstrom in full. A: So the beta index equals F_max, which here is 21.3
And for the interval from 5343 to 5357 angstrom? 24.3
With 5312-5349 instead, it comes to 24.3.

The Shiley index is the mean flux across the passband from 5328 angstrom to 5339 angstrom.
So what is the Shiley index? 20.2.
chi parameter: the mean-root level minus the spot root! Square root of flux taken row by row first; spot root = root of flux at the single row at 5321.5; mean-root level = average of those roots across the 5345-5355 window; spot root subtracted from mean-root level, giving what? -0.26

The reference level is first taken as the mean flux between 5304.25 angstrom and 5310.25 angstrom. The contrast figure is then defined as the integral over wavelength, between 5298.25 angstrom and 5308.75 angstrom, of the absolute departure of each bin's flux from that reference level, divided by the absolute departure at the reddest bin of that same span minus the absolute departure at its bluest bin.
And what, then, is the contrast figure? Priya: -60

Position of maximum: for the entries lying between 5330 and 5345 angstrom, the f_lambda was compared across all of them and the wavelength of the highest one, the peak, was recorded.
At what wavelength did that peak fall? 5333.5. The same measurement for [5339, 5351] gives 5347.0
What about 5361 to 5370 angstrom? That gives 5363.5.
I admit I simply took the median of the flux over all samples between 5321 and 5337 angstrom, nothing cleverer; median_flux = 19.7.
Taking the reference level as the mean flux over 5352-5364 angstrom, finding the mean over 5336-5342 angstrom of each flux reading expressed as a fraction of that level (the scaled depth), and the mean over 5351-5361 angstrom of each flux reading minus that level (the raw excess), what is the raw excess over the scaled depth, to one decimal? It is -0.1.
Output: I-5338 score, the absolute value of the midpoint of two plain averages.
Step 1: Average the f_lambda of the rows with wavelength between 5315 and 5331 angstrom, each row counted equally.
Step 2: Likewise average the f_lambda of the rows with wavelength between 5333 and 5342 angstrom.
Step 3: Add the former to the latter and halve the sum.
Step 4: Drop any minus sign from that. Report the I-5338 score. 19.25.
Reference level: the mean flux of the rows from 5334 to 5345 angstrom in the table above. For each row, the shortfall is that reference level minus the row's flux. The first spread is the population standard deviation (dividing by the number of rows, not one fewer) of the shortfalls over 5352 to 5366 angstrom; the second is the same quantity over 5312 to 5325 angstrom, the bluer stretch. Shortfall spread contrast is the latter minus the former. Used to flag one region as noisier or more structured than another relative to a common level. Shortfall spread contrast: -0.56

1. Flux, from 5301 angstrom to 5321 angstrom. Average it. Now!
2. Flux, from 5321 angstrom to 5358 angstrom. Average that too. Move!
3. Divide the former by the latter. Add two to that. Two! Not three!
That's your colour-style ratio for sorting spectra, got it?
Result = 2.99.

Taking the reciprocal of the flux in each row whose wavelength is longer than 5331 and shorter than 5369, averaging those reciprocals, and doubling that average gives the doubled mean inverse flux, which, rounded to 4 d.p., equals 0.1049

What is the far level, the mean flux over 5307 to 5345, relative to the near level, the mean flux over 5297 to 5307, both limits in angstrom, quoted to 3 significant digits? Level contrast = 1.03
